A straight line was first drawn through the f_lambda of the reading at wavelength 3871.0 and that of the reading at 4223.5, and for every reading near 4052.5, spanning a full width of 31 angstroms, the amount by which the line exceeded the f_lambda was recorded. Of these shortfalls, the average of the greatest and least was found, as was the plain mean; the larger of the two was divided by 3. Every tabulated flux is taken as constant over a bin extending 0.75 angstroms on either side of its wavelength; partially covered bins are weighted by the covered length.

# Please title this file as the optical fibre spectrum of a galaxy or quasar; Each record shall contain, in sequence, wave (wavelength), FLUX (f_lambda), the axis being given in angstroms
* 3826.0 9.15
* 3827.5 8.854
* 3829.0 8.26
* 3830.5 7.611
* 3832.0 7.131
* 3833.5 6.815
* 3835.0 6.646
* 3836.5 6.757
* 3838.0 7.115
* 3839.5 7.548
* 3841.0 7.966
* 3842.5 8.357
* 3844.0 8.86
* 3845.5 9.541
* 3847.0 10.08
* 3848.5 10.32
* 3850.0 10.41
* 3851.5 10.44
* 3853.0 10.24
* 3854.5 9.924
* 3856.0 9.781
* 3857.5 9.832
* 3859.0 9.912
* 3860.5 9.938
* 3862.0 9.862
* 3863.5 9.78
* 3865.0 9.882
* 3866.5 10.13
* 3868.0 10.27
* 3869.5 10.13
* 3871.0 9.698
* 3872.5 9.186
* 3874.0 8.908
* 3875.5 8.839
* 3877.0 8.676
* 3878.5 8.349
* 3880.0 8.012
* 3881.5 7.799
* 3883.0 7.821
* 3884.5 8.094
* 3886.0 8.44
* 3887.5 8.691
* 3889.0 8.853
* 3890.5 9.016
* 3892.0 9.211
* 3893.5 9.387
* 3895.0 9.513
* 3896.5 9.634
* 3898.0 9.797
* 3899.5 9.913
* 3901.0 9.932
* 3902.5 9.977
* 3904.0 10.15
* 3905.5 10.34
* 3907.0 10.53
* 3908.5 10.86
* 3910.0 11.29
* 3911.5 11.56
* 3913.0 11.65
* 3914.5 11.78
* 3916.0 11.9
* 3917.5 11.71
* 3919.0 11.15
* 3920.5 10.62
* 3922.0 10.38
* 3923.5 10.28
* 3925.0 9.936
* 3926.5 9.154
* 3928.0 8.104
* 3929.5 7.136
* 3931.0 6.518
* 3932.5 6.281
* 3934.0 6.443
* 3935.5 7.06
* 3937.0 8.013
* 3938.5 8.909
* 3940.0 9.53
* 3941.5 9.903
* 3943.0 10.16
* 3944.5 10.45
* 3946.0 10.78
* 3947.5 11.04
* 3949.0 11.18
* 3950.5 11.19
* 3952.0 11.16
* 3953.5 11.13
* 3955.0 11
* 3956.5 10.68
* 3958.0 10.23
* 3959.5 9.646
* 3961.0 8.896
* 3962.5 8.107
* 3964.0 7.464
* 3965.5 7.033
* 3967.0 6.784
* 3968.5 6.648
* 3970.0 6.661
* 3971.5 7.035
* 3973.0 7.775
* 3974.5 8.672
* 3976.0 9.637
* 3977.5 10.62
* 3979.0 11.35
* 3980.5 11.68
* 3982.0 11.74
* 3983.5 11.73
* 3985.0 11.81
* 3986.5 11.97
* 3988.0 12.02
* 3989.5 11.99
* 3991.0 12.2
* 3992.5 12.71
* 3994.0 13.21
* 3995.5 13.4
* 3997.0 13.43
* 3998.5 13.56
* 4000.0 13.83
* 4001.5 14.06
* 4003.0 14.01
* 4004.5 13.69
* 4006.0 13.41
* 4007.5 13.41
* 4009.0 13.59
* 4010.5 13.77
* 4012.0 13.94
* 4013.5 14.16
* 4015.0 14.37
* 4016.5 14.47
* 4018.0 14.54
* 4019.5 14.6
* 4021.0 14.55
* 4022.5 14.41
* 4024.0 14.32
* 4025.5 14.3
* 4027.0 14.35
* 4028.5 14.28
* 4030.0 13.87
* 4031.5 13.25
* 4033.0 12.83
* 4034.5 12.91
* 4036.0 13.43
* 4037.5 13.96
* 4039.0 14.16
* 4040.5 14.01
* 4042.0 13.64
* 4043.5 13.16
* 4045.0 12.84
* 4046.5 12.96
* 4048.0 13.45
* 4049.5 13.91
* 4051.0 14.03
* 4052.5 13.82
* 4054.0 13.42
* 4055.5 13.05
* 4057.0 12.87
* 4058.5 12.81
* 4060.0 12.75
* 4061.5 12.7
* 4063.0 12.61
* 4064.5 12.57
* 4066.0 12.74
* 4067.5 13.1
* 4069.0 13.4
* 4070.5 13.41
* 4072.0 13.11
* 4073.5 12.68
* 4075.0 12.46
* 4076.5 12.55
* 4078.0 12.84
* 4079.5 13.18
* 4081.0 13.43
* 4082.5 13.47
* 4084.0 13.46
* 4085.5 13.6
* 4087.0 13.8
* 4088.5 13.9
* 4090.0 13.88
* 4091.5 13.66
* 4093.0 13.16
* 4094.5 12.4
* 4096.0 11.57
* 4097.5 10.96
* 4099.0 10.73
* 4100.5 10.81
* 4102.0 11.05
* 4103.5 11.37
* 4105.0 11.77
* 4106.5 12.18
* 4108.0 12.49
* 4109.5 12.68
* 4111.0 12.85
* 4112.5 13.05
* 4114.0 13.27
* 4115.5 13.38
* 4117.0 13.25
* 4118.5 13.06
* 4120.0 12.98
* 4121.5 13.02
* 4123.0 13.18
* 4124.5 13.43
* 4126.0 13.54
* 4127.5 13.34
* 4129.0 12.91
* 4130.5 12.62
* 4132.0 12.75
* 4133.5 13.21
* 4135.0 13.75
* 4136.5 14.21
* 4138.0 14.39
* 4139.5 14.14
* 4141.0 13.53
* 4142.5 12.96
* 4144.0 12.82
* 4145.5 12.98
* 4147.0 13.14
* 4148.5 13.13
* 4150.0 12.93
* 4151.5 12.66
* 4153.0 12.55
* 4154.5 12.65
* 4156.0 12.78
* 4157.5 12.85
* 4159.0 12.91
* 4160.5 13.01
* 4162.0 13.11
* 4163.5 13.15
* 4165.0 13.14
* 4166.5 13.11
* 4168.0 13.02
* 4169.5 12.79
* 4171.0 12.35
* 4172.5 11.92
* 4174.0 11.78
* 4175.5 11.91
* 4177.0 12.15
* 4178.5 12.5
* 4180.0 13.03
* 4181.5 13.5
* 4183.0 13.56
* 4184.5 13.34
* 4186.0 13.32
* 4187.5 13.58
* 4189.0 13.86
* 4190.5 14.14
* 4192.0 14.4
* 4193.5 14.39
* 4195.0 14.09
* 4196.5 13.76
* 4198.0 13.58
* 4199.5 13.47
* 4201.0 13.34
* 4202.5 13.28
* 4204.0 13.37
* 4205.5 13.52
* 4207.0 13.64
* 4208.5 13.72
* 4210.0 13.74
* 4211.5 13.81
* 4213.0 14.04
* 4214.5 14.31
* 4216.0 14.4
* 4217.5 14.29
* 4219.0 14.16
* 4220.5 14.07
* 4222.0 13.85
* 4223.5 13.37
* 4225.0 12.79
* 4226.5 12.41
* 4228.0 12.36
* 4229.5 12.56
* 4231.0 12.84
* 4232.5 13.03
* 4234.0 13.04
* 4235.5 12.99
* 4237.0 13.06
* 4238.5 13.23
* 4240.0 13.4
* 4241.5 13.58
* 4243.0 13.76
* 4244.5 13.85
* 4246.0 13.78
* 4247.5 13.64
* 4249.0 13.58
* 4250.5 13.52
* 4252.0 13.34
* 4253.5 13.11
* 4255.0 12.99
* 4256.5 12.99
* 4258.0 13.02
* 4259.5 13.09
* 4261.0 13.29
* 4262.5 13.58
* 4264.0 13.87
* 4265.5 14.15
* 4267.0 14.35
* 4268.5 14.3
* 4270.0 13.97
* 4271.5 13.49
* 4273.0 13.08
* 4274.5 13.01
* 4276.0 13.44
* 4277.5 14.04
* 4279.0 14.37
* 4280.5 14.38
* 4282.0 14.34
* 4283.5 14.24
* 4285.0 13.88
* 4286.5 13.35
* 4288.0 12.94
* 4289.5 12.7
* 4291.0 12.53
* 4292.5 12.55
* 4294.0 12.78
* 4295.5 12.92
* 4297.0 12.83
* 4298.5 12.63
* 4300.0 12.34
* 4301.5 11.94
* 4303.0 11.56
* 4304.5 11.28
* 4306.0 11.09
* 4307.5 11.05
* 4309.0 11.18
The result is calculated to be -0.6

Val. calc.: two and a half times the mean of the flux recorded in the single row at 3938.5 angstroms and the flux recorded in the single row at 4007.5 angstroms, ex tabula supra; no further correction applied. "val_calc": 28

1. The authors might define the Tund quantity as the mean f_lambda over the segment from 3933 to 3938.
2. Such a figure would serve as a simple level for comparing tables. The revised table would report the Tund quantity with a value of 7.2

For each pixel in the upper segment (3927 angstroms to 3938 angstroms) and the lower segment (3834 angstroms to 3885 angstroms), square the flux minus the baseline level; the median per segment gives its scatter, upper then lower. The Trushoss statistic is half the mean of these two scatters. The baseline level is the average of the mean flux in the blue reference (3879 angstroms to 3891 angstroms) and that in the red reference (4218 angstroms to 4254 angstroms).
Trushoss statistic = 3.9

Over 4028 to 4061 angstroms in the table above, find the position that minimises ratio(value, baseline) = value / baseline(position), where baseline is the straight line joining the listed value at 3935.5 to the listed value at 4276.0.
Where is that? 4060.0 angstroms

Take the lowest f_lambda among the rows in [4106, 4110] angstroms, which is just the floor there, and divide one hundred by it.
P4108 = 8.2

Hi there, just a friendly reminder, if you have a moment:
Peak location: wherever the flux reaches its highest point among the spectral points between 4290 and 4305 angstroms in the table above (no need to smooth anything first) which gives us 4295.5 angstroms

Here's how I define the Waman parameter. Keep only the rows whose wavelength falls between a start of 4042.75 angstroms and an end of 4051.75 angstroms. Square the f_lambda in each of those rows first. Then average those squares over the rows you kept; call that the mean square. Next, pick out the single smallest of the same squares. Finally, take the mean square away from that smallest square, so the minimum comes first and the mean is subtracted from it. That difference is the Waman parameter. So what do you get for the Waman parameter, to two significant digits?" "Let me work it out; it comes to -15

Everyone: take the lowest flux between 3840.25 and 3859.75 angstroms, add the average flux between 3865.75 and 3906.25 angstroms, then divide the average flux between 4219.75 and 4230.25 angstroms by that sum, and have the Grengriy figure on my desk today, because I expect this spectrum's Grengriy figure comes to 0.76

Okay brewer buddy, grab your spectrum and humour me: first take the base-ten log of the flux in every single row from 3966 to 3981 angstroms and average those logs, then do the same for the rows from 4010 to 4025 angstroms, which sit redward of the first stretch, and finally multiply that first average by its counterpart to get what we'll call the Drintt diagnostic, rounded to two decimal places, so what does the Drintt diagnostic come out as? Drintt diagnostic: 1.07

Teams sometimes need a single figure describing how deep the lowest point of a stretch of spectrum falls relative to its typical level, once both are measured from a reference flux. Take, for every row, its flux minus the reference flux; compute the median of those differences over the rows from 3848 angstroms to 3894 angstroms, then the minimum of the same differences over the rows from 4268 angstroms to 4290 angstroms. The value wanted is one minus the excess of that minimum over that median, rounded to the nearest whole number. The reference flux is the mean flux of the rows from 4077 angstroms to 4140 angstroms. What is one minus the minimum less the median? -2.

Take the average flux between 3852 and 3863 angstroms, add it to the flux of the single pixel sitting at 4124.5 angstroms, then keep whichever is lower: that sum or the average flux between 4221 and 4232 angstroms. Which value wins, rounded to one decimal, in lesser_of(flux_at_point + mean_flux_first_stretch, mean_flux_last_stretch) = 12.9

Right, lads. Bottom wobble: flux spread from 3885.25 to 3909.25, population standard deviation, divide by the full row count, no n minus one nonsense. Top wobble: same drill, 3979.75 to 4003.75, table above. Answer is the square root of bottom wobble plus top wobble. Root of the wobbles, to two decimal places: 1.24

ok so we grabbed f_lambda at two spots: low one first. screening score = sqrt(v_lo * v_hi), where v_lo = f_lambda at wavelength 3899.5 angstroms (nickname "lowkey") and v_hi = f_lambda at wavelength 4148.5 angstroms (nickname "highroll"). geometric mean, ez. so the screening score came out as 11.4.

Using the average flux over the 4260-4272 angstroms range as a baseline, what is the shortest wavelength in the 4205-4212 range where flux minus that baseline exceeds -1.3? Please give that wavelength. 4205.5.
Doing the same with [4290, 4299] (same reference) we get 4294.0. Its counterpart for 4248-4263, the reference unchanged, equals 4249.0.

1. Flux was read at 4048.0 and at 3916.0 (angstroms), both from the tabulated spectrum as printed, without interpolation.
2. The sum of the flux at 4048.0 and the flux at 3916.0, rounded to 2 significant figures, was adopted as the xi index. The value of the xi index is 25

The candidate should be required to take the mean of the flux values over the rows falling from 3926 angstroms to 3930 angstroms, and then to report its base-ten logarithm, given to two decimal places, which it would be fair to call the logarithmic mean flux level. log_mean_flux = 0.91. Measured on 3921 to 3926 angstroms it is 1.01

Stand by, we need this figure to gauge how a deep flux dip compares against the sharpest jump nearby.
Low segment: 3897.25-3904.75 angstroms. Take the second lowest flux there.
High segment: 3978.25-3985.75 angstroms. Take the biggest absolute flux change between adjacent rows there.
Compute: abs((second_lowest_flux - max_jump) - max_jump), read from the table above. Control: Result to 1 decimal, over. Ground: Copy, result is 9.3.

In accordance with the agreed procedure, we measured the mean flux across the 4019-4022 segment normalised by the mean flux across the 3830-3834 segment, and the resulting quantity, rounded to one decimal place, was 2.0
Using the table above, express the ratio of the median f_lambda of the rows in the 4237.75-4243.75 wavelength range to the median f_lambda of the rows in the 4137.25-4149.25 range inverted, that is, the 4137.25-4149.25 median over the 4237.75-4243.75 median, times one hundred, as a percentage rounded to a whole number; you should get 97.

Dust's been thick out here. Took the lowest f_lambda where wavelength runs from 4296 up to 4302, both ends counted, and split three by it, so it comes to 0.251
